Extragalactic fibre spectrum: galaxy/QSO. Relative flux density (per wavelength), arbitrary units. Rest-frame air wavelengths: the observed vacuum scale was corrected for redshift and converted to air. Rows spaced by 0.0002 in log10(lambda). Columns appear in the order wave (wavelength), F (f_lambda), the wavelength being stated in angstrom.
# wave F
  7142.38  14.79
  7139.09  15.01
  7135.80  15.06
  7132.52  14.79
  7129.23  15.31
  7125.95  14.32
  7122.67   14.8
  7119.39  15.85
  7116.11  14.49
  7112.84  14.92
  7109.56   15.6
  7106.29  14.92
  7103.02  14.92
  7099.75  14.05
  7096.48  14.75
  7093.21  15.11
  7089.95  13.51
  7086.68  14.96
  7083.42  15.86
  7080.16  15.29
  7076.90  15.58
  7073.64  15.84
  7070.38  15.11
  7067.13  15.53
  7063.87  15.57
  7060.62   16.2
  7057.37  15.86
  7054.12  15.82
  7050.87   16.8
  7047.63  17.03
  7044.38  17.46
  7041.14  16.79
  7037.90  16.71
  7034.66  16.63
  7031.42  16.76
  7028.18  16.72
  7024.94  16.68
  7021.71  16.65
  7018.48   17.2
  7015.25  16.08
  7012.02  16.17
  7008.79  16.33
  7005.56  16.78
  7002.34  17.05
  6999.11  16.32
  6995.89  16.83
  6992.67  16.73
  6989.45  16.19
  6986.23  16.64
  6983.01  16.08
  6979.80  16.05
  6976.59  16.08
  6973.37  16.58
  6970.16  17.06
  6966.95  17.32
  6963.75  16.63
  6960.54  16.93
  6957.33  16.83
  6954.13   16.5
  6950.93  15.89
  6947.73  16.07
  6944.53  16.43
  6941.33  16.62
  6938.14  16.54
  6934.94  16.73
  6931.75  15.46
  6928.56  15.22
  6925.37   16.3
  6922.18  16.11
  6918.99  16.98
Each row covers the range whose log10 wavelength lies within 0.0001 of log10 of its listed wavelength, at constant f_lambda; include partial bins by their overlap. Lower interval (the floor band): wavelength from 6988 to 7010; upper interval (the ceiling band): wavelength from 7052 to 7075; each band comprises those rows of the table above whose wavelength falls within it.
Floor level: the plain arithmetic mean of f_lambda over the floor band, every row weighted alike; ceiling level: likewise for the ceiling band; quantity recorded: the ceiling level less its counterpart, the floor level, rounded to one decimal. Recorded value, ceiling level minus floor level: -0.9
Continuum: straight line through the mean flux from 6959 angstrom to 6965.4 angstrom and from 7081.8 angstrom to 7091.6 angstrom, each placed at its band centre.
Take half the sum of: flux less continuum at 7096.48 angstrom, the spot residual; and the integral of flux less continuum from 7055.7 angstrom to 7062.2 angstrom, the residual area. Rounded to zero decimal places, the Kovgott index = 3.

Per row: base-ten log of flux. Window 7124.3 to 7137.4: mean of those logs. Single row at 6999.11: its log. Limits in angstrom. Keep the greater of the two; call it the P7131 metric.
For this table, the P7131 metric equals 1.21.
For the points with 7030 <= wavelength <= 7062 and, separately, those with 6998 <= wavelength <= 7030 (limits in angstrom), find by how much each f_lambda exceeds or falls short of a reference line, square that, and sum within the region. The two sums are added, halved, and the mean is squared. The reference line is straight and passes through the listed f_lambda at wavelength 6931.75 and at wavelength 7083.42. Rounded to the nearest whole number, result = 93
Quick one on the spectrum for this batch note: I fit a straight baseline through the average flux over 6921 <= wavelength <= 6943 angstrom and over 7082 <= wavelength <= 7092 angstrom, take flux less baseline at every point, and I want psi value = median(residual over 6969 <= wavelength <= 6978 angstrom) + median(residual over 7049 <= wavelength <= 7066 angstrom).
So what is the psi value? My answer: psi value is 1.6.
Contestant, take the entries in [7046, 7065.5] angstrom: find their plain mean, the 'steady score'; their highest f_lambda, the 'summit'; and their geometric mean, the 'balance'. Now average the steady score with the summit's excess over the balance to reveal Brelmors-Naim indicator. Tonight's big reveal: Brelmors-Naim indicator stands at 8.5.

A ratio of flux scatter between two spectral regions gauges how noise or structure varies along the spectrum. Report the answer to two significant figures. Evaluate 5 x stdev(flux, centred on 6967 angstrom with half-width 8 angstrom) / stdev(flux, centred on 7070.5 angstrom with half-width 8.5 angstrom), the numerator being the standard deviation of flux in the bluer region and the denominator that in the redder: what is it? 5.8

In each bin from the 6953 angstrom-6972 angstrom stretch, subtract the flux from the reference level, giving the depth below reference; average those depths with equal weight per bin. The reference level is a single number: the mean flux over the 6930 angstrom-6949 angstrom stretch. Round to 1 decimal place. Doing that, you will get -0.6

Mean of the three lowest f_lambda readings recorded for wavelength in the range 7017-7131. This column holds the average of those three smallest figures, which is 14.0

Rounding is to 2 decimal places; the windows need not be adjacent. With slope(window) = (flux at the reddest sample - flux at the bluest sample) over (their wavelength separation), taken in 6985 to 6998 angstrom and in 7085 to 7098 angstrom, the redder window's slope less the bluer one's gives -0.04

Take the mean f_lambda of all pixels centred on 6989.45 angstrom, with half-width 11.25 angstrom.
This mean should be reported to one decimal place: 16.4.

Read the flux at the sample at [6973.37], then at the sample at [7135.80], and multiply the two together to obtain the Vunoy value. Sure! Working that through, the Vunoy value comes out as 250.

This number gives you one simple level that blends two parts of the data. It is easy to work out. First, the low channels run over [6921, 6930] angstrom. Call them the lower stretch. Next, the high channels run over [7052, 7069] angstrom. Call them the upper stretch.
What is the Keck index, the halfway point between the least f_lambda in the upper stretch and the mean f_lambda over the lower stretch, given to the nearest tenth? 15.7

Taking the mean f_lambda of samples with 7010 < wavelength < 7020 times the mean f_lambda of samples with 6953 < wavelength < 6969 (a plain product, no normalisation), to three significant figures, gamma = 278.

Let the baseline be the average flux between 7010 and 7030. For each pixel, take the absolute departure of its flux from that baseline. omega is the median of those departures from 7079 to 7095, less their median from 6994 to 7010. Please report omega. 1.22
